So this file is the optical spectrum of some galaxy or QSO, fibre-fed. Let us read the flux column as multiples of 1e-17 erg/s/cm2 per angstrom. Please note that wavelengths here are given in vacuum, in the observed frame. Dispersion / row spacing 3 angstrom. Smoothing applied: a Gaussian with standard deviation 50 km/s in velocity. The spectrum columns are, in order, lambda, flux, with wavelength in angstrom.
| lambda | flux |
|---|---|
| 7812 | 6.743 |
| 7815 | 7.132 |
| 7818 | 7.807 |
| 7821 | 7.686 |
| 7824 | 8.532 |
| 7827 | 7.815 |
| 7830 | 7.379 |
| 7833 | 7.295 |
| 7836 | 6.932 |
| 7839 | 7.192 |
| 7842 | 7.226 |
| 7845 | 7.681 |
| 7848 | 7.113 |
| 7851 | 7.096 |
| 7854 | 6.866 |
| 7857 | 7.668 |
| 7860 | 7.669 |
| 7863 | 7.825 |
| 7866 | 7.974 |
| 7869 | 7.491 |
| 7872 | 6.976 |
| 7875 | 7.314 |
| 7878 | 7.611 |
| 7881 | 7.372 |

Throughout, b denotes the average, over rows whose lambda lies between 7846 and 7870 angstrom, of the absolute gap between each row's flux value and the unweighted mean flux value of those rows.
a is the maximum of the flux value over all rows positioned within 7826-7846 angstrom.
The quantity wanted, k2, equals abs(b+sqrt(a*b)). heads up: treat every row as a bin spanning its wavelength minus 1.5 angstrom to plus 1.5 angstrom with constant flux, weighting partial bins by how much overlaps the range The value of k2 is 1.9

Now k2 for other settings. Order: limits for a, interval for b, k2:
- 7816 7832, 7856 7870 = 1.2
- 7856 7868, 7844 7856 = 1.6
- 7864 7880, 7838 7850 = 1.4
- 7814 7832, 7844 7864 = 2.0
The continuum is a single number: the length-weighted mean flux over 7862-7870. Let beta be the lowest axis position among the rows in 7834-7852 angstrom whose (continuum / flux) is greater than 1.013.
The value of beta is 7836 angstrom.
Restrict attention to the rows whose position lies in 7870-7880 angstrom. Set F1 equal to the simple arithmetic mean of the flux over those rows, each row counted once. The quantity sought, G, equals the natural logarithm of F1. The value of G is 1.99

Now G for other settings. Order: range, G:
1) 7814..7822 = 2.02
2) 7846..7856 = 1.95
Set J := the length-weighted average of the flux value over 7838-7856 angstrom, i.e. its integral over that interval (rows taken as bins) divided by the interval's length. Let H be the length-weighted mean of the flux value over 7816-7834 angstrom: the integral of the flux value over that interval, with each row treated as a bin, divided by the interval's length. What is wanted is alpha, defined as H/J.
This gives 1.07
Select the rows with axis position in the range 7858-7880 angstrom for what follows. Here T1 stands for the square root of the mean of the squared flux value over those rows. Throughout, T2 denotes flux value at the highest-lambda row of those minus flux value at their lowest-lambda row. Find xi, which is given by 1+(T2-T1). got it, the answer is -6.6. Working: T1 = 7.56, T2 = -0.1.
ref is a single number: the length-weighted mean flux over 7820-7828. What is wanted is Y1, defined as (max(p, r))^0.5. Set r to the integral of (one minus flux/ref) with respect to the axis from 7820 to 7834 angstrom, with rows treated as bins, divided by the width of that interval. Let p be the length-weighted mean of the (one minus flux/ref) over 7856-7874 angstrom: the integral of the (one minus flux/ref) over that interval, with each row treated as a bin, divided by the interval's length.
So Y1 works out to 0.237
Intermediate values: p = 0.06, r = 0.04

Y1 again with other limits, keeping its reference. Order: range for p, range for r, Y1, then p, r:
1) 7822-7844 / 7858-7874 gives 0.262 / 0.07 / 0.06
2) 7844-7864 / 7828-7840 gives 0.319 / 0.08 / 0.10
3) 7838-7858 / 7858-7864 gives 0.313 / 0.10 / 0.04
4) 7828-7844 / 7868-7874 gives 0.320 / 0.10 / 0.10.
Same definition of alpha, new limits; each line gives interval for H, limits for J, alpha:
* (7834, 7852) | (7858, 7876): 0.96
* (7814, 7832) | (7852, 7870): 1.02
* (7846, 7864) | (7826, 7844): 1.01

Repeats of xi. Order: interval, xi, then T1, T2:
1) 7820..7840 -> -7.1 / 7.56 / -0.5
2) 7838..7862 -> -5.8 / 7.32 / 0.5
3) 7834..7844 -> -5.8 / 7.12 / 0.3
